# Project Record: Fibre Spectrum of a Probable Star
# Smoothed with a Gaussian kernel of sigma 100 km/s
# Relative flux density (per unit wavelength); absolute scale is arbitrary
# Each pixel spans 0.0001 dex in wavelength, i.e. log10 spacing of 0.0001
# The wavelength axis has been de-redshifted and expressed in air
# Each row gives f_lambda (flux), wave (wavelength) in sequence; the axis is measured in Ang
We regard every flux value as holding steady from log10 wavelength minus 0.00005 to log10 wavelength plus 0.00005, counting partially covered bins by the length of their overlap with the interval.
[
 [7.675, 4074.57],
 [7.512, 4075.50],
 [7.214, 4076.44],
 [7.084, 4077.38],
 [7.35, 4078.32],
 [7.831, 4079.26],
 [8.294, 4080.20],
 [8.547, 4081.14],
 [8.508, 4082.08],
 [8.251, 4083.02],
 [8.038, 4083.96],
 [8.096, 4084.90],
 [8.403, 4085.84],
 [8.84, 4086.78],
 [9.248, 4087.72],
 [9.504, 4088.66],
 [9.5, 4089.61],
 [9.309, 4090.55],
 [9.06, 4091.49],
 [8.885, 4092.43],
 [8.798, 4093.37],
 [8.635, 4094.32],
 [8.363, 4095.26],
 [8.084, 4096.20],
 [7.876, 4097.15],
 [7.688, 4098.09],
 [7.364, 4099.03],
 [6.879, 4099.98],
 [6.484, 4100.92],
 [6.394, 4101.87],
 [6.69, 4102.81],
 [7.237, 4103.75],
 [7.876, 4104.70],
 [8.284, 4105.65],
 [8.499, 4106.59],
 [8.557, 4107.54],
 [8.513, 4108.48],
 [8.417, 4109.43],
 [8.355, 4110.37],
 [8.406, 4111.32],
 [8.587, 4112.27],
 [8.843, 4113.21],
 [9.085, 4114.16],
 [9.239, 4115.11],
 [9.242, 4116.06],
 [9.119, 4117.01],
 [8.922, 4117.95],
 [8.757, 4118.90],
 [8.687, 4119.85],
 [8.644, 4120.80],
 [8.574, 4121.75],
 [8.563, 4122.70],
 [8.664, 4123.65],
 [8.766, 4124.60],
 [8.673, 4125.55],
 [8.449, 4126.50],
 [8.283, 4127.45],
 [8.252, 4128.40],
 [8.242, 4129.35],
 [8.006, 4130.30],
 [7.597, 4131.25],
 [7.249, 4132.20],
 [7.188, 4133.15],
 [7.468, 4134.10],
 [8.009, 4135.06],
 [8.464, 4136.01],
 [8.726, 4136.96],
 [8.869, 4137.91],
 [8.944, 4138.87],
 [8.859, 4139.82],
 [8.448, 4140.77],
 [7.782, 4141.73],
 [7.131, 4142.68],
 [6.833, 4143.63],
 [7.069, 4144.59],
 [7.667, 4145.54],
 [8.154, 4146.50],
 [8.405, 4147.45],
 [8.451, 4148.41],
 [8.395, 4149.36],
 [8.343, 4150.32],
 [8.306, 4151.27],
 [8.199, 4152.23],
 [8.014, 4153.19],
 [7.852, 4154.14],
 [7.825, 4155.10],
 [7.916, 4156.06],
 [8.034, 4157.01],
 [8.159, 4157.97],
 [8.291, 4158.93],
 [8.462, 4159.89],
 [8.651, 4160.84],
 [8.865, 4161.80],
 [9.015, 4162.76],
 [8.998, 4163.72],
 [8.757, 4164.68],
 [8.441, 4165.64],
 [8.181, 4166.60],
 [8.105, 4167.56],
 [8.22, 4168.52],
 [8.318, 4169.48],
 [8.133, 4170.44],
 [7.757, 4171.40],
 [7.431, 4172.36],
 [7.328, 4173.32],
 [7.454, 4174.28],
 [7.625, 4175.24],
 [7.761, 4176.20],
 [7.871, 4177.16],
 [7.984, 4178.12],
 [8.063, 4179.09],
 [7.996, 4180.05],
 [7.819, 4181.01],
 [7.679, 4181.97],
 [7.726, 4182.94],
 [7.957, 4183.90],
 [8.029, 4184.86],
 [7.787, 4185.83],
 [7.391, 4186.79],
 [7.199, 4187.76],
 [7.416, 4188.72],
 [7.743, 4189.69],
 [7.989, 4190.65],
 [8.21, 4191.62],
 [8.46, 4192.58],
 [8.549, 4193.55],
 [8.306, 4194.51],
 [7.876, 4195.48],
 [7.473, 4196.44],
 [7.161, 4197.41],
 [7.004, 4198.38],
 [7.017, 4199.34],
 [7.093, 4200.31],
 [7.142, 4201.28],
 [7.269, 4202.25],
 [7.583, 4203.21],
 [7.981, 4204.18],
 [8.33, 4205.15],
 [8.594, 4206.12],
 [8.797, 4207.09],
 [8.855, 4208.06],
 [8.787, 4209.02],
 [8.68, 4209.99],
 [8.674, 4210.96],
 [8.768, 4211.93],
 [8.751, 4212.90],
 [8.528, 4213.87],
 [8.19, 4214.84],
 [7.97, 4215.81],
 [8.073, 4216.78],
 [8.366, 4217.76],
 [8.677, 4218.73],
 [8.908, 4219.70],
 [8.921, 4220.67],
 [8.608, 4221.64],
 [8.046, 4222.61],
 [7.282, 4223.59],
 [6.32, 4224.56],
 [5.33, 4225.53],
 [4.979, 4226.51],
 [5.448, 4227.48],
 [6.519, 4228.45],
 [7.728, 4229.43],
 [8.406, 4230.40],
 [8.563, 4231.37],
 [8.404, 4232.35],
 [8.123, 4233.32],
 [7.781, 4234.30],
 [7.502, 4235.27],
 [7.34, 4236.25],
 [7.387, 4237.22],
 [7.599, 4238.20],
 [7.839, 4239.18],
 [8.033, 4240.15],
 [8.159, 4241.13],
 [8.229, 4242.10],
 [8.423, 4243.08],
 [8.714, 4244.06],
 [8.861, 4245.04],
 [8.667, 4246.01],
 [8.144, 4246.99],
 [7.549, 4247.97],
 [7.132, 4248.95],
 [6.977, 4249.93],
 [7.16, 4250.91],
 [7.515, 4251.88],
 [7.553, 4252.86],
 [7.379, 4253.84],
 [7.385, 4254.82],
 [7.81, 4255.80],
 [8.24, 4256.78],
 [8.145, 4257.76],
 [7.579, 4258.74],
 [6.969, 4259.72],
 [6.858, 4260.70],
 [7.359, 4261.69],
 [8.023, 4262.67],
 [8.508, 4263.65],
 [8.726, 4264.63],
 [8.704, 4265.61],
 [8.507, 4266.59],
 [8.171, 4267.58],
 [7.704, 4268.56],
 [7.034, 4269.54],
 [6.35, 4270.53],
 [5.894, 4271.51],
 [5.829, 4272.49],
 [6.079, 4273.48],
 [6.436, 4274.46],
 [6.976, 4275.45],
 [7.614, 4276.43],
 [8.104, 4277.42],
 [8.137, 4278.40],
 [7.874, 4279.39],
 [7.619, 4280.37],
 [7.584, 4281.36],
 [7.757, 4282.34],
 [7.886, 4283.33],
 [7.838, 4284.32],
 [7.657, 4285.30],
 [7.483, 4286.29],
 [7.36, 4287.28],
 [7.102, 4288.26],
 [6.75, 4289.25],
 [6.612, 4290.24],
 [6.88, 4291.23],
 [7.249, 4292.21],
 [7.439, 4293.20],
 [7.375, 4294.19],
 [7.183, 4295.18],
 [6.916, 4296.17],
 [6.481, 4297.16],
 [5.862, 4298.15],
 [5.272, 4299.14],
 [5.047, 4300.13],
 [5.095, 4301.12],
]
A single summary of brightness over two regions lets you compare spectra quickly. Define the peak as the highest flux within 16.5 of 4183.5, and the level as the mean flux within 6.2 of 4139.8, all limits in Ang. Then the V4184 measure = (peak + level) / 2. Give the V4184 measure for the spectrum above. 8.3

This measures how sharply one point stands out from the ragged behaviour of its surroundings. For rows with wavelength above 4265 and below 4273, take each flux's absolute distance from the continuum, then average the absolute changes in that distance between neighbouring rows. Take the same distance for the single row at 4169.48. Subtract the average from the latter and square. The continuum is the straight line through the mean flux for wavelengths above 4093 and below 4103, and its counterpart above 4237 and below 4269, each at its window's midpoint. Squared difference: 0.06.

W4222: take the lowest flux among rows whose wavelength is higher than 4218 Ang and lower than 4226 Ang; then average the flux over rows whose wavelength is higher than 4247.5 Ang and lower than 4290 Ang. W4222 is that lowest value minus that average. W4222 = -2.14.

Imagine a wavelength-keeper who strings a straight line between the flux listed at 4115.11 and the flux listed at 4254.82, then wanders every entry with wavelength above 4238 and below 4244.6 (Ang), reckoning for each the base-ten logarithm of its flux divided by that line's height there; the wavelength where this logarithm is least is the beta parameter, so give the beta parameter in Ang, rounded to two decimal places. 4238.20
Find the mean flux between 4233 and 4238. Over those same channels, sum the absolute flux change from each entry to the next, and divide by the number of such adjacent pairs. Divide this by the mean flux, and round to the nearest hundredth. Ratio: 0.03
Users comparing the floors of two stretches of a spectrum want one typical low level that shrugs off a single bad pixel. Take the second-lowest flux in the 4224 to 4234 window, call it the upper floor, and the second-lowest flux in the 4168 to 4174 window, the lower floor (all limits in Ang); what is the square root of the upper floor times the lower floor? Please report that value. 6.3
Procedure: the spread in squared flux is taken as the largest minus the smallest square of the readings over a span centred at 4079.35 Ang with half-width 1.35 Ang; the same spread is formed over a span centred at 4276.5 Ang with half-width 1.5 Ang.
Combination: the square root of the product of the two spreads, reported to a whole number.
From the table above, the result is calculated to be 16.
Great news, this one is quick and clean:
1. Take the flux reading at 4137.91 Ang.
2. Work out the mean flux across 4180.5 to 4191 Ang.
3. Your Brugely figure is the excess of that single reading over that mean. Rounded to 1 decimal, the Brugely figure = 1.2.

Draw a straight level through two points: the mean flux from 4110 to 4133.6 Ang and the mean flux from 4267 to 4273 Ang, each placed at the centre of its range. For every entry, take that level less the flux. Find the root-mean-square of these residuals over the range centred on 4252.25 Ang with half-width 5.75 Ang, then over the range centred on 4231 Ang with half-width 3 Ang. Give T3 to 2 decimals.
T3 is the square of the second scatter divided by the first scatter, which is 1.41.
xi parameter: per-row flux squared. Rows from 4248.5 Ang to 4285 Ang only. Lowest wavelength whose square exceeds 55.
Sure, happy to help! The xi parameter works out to 4251.88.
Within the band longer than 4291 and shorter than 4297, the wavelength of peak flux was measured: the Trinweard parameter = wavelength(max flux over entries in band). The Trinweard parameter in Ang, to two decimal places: 4293.20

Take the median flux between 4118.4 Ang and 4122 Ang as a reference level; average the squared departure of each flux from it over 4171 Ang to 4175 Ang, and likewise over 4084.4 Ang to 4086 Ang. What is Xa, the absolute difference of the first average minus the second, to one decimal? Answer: 1.2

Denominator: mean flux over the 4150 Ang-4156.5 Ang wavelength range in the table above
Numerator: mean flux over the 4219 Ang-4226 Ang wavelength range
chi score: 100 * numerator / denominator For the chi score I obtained 95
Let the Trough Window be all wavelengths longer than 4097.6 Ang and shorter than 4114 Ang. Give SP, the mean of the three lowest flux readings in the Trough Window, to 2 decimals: 6.52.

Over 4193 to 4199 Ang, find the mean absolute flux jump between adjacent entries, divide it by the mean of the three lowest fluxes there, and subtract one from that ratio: -0.957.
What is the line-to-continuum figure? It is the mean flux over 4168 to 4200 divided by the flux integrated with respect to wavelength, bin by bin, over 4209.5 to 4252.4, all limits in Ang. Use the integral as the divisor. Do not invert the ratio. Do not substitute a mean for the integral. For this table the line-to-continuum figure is 0.023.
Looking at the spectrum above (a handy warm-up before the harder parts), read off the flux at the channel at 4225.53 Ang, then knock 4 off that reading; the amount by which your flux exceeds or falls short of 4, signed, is 1.3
